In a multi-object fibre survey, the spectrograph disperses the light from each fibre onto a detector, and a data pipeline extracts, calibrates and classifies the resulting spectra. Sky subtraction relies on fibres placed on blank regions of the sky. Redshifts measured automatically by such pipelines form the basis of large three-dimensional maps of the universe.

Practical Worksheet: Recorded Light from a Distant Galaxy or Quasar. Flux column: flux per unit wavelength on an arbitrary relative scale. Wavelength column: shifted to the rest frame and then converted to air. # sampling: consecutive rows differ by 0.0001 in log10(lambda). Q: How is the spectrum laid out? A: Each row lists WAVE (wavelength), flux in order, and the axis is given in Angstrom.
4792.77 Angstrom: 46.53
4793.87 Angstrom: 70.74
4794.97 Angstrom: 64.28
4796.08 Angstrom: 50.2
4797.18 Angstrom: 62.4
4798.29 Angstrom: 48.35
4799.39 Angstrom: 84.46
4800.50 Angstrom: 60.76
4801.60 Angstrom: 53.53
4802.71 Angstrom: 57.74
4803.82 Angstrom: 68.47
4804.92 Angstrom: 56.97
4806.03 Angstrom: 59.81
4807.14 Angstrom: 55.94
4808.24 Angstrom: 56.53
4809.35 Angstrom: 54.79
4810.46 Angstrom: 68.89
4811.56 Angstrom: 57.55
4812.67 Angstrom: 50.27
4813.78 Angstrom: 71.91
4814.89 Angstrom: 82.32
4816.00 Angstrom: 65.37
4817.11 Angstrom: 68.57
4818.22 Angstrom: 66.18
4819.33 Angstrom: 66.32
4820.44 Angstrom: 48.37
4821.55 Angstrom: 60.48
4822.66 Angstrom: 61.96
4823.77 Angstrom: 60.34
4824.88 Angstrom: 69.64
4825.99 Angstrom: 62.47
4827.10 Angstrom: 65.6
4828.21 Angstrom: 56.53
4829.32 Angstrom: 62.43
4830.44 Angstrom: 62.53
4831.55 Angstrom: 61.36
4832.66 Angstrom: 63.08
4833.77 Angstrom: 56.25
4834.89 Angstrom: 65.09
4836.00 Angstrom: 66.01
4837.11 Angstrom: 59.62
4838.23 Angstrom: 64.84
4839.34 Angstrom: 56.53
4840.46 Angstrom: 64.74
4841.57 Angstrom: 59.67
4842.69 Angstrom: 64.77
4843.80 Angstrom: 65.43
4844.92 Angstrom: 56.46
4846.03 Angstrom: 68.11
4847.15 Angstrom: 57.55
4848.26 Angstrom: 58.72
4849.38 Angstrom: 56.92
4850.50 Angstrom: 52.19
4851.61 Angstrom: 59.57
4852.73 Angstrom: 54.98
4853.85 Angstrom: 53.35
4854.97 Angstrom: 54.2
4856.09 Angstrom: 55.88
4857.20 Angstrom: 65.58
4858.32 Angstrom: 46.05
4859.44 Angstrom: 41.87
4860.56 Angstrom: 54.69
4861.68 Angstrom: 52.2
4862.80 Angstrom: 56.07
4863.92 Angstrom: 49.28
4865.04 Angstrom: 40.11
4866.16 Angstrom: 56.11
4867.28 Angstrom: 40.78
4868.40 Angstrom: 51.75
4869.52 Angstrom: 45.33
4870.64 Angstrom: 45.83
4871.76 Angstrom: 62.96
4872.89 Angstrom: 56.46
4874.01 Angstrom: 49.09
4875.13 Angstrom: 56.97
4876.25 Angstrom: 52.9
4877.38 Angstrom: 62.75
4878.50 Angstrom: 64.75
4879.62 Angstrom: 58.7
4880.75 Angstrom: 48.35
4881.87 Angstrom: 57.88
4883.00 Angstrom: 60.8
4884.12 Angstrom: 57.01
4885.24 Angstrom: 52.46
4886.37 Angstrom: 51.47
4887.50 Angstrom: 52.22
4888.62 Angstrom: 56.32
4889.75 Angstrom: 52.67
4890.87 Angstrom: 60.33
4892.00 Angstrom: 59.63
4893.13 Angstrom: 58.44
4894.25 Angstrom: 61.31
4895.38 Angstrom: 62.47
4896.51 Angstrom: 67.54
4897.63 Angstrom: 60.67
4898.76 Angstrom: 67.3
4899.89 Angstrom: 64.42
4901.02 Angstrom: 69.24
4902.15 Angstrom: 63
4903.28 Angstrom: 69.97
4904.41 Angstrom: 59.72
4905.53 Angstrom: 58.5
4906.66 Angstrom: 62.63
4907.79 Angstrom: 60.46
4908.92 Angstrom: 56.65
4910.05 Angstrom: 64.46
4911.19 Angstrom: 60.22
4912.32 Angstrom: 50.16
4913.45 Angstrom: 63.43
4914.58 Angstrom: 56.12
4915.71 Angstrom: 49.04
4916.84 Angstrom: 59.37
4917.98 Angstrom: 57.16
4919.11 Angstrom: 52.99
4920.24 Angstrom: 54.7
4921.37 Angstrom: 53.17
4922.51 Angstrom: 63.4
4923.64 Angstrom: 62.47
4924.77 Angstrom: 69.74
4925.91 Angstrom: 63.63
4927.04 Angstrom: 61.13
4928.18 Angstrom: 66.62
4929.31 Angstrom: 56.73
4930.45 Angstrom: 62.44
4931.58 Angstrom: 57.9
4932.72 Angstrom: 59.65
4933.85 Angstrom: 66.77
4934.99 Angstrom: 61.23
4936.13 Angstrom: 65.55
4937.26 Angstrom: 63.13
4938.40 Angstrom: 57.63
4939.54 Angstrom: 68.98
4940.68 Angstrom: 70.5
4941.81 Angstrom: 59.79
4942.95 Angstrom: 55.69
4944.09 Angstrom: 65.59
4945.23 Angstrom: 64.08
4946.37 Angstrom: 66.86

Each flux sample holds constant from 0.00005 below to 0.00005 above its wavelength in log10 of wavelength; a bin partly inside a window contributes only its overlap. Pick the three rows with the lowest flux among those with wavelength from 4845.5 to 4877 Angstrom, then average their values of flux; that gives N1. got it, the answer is 41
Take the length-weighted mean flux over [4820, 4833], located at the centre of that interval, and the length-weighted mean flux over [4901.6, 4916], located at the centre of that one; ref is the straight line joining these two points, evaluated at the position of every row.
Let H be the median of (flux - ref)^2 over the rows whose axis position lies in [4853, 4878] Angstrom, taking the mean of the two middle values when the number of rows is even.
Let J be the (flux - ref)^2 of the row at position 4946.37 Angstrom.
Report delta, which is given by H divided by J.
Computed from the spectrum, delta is 0.92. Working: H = 56.0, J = 61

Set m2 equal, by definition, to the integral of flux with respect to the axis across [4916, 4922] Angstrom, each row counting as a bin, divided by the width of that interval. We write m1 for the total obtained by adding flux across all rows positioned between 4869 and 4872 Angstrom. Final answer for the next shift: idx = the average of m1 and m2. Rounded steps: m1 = 154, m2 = 55.2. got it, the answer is 105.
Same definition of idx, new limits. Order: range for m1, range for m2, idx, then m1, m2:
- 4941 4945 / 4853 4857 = 118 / 181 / 55.5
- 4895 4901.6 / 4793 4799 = 225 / 392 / 59.3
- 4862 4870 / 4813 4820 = 204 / 339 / 69.1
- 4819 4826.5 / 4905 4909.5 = 245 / 430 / 59.6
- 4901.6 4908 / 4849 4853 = 215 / 374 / 56.0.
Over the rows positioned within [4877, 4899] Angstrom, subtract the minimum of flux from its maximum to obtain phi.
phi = 19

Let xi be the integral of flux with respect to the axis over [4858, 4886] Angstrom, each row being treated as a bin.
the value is 1481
